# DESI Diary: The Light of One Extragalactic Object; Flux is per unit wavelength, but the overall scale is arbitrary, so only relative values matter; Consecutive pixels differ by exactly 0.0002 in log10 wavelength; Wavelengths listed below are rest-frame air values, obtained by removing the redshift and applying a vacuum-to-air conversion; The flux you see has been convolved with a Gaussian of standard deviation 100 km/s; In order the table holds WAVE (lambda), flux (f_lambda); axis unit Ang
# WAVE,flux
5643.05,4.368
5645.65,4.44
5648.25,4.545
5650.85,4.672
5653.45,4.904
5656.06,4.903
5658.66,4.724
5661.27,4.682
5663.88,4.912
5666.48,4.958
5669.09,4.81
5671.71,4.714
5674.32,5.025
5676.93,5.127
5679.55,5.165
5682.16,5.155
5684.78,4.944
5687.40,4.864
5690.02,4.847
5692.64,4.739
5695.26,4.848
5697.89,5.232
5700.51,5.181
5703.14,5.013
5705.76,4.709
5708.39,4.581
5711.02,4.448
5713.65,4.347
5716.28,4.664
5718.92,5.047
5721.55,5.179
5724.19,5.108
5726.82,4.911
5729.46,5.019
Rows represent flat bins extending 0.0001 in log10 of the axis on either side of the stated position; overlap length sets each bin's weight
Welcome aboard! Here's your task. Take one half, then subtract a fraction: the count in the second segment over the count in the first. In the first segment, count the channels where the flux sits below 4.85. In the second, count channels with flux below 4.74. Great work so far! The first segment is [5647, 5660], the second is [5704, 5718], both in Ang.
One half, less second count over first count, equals -1.2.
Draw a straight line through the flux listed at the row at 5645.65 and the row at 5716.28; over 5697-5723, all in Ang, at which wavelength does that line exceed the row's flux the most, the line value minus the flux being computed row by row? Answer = 5713.65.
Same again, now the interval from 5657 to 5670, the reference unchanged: 5661.27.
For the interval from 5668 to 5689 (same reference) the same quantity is 5671.71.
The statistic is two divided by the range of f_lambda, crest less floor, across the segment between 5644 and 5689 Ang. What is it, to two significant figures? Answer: 2.8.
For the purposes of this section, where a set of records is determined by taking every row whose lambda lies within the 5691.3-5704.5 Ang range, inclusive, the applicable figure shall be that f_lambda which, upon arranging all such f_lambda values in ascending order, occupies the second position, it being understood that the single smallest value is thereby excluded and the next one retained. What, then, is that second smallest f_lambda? 4.848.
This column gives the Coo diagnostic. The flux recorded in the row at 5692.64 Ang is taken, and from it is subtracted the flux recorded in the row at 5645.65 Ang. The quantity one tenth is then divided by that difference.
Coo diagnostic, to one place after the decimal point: 0.3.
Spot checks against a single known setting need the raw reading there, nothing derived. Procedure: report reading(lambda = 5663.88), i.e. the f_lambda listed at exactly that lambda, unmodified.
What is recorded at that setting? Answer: 4.912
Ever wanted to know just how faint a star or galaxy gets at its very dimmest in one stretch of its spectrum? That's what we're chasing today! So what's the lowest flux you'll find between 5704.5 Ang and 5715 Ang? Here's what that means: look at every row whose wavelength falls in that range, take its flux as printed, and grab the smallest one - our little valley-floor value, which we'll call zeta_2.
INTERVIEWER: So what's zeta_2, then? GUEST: 4.347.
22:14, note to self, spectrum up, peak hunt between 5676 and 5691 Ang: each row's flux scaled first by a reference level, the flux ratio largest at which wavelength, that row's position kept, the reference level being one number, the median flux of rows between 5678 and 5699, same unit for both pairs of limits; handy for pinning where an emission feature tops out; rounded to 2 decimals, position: 5679.55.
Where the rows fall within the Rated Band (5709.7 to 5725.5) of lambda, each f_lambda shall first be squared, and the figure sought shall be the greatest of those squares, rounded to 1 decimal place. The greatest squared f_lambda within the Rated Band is 26.8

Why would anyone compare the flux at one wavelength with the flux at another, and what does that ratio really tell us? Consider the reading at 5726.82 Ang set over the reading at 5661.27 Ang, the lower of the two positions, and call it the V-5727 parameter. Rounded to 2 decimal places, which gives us 1.05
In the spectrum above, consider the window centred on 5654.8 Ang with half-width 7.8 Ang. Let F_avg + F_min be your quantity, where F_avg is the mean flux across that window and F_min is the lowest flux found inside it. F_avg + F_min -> 9.28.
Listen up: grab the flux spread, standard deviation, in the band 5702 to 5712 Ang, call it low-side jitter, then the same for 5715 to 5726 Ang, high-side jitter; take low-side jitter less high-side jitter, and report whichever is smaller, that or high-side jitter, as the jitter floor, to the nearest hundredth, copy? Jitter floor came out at 0.01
